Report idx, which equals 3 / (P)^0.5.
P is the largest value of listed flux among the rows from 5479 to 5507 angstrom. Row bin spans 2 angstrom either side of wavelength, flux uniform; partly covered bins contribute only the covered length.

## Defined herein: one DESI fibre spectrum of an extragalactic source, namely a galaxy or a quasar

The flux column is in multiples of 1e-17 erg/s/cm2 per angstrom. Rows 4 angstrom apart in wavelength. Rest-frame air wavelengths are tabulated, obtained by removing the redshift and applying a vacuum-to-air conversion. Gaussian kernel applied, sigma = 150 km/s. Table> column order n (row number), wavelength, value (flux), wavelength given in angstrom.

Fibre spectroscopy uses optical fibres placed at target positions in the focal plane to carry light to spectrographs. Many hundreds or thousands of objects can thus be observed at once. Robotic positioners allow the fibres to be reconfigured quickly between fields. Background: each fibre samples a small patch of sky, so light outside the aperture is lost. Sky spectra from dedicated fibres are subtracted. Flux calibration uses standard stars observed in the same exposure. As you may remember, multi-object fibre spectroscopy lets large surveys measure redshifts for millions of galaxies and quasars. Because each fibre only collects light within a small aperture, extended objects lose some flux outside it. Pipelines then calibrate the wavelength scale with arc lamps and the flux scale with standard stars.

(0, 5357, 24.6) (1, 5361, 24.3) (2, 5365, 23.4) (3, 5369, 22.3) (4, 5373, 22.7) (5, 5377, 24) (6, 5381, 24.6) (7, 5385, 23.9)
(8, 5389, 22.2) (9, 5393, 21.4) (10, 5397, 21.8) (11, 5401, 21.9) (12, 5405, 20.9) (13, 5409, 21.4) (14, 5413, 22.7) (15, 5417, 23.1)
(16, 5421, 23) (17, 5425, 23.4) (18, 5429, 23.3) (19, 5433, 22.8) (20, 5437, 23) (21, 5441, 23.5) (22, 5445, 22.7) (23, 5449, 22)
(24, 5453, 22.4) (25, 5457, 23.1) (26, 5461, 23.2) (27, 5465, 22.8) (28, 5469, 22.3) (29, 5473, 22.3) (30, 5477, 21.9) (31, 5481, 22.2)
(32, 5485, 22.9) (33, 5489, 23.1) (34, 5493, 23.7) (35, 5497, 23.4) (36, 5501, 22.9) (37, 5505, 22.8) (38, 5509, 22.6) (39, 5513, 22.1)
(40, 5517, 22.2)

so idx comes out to 0.616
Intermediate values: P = 23.7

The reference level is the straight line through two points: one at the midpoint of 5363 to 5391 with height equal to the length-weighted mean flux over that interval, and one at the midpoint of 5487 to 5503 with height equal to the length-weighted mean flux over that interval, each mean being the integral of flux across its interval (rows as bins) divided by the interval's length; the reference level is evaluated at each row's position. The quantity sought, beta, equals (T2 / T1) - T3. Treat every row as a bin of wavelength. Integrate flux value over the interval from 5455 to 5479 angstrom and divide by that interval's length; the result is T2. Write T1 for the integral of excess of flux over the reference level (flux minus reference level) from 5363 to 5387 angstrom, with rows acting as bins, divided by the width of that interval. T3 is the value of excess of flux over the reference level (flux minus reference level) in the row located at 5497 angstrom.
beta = 123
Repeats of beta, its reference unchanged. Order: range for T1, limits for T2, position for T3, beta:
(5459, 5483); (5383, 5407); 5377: -27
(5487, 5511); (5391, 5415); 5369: -113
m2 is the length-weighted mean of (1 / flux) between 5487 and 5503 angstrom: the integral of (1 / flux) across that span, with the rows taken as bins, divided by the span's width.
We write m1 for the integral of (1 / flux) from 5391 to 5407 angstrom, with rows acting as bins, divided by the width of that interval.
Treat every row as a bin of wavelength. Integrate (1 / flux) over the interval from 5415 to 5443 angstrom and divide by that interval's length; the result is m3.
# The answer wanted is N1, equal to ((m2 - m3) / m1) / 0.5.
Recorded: -0.009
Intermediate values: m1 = 0.0465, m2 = 0.0430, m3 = 0.0432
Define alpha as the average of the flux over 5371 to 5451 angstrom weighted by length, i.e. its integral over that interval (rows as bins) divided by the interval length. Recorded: 22.7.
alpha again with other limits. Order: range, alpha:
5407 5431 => 22.8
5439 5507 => 22.8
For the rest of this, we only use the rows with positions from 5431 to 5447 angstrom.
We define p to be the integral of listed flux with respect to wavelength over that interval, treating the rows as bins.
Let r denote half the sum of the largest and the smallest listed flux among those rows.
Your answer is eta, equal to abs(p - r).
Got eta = 345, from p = 368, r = 23.1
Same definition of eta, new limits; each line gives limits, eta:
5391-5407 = 323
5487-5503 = 349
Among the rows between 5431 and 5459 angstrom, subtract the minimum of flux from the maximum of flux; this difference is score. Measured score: 1.50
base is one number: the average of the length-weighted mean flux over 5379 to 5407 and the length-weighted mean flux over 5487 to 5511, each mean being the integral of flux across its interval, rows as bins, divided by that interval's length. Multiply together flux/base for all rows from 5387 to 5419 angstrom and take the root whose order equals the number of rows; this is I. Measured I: 0.96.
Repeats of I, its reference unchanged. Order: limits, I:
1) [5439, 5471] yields 1.00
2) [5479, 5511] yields 1.01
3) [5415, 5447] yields 1.02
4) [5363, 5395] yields 1.01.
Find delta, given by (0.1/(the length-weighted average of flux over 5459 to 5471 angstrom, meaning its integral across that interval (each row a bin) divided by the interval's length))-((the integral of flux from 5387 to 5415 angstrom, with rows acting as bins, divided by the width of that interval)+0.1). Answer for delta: -21.9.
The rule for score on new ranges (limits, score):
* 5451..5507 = 1.80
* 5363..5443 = 3.70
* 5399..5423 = 2.20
